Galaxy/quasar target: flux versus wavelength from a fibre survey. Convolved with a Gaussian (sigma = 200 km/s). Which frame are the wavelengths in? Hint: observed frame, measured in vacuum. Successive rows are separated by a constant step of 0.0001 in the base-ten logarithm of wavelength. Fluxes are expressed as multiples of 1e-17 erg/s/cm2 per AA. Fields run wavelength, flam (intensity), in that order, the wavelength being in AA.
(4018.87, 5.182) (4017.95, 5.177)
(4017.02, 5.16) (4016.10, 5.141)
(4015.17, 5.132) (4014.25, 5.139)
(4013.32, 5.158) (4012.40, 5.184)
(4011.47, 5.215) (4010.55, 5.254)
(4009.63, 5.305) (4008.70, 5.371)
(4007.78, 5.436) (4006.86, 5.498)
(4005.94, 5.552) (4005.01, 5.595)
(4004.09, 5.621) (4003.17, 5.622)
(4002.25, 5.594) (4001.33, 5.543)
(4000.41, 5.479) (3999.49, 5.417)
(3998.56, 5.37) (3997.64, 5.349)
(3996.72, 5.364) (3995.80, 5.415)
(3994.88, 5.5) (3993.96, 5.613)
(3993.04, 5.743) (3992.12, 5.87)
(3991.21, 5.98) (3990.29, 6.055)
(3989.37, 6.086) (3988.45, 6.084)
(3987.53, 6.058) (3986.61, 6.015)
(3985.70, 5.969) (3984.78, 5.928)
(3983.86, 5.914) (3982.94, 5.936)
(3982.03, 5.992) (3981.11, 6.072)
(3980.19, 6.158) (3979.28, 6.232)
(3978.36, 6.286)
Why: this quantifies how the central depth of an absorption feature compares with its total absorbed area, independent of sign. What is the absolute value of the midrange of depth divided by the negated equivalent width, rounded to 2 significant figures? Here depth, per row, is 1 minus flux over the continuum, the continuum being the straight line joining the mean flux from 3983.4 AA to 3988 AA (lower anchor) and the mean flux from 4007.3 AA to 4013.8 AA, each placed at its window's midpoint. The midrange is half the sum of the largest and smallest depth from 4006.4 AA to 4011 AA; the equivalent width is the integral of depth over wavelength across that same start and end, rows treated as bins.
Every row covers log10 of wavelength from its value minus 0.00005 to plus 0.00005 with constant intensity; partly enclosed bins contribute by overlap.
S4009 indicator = 0.23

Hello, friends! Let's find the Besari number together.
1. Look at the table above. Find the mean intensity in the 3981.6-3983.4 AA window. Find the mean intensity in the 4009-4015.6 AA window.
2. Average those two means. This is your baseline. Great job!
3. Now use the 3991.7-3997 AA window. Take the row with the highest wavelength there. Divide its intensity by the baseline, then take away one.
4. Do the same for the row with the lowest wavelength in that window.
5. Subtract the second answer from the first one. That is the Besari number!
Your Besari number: -0.09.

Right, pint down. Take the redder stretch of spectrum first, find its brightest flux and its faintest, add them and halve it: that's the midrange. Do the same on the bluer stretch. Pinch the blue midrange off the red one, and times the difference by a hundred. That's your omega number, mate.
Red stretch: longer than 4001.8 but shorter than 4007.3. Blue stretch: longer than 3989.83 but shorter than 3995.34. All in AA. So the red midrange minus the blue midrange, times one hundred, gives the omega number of -22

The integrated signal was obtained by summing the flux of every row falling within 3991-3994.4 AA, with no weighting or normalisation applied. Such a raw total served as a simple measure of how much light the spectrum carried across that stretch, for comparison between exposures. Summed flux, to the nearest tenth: 23.2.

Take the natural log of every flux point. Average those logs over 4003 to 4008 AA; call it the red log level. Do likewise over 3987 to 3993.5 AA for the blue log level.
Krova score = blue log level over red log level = 1.04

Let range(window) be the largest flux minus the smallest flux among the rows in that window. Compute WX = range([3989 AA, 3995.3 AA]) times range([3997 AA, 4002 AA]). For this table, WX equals 0.114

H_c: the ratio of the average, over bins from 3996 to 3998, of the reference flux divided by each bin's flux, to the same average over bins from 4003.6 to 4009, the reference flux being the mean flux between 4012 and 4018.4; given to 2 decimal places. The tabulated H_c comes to 1.03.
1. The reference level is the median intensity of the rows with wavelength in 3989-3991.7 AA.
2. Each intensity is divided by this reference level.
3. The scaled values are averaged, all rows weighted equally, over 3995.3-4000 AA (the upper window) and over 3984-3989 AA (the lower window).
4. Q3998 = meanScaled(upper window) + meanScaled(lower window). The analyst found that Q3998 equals 1.88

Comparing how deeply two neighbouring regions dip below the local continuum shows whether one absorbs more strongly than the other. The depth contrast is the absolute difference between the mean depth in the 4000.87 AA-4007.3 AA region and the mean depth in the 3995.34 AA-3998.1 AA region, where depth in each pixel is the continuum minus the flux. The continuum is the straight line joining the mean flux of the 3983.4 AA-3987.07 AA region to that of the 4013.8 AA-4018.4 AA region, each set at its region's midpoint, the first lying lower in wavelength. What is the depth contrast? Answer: 0.39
